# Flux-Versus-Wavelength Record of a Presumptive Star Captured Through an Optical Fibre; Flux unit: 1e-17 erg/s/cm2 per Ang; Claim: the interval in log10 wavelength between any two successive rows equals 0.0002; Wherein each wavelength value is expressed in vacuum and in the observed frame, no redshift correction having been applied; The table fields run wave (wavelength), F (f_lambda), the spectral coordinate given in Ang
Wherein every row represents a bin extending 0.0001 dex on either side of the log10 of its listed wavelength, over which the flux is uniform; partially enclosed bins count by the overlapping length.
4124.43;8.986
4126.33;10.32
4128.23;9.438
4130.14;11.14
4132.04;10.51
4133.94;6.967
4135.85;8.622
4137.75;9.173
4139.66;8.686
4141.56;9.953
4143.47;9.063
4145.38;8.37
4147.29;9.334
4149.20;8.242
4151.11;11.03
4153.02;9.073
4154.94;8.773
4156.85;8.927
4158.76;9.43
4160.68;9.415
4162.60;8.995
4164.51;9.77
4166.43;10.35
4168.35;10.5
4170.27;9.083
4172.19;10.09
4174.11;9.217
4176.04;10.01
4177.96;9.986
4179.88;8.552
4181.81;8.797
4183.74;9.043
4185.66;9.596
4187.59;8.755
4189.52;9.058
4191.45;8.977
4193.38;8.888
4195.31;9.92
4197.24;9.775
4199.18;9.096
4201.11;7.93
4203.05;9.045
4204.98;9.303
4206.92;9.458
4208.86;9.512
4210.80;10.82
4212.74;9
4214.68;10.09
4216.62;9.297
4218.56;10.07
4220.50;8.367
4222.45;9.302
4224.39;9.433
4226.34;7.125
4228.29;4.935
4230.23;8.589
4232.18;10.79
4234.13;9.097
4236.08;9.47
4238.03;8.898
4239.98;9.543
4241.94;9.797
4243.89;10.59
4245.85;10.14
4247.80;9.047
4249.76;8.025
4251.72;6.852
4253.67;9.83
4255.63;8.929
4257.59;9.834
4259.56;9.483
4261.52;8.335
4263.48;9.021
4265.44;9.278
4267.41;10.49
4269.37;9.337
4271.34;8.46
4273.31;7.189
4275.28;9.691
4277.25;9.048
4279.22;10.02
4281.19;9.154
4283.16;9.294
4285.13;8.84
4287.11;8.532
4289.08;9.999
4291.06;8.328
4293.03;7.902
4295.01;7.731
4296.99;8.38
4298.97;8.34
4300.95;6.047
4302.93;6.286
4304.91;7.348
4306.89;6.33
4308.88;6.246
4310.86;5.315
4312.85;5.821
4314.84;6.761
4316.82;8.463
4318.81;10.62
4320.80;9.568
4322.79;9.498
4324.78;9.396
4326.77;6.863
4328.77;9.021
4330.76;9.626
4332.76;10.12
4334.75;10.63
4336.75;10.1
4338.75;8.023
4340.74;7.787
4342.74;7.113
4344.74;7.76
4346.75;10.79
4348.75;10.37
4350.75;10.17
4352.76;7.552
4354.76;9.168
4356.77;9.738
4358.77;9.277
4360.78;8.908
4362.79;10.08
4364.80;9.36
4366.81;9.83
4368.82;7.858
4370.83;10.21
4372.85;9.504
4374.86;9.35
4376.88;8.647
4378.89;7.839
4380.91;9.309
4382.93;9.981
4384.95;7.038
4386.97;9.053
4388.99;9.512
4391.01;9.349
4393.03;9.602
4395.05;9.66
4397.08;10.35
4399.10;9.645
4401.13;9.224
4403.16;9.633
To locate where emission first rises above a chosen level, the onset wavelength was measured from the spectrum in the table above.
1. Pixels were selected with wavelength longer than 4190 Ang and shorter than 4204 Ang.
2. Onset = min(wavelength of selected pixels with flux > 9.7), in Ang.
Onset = 4195.31 Ang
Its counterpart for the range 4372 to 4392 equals 4382.93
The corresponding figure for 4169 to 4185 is 4172.19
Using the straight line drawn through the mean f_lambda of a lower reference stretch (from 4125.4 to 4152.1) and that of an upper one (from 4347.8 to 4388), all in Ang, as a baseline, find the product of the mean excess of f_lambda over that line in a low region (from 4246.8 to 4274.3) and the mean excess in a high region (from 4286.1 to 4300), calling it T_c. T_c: 0.29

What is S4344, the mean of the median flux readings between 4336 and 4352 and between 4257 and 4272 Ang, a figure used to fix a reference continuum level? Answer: 9.18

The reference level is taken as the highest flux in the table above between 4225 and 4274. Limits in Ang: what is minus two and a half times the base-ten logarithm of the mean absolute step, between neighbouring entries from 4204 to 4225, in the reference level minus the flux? 0.14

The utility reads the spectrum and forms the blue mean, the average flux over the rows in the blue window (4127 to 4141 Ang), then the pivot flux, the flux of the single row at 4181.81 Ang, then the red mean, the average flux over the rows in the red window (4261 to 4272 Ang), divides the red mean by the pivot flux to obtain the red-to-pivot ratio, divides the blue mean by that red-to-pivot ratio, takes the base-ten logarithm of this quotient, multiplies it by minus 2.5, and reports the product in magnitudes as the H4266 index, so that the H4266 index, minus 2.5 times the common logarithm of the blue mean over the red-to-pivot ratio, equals -2.37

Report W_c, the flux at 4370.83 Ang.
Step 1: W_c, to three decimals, 10.210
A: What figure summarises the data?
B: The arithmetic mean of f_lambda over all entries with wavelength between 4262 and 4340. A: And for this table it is 8.49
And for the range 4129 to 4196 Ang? 9.32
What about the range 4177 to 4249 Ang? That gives 9.19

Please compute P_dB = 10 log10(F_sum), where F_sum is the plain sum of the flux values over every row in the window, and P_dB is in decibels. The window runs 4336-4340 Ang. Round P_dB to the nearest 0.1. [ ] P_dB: 12.6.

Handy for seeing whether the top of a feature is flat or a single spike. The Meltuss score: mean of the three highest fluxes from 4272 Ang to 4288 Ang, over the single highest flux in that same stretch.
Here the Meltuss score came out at 0.965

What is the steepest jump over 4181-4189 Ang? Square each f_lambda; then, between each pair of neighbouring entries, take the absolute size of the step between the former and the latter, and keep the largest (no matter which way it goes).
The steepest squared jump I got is 15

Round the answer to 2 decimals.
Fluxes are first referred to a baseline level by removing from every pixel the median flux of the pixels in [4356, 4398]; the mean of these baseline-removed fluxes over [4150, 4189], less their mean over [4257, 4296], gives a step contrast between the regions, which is 0.47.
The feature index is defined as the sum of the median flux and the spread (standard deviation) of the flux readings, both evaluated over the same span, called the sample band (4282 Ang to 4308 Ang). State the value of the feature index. 9.5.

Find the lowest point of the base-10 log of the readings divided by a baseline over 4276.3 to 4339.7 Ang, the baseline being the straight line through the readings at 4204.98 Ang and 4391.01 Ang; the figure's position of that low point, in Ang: 4310.86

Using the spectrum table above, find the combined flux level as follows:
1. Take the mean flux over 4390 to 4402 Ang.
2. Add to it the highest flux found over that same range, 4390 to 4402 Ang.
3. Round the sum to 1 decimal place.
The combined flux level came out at 20.0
